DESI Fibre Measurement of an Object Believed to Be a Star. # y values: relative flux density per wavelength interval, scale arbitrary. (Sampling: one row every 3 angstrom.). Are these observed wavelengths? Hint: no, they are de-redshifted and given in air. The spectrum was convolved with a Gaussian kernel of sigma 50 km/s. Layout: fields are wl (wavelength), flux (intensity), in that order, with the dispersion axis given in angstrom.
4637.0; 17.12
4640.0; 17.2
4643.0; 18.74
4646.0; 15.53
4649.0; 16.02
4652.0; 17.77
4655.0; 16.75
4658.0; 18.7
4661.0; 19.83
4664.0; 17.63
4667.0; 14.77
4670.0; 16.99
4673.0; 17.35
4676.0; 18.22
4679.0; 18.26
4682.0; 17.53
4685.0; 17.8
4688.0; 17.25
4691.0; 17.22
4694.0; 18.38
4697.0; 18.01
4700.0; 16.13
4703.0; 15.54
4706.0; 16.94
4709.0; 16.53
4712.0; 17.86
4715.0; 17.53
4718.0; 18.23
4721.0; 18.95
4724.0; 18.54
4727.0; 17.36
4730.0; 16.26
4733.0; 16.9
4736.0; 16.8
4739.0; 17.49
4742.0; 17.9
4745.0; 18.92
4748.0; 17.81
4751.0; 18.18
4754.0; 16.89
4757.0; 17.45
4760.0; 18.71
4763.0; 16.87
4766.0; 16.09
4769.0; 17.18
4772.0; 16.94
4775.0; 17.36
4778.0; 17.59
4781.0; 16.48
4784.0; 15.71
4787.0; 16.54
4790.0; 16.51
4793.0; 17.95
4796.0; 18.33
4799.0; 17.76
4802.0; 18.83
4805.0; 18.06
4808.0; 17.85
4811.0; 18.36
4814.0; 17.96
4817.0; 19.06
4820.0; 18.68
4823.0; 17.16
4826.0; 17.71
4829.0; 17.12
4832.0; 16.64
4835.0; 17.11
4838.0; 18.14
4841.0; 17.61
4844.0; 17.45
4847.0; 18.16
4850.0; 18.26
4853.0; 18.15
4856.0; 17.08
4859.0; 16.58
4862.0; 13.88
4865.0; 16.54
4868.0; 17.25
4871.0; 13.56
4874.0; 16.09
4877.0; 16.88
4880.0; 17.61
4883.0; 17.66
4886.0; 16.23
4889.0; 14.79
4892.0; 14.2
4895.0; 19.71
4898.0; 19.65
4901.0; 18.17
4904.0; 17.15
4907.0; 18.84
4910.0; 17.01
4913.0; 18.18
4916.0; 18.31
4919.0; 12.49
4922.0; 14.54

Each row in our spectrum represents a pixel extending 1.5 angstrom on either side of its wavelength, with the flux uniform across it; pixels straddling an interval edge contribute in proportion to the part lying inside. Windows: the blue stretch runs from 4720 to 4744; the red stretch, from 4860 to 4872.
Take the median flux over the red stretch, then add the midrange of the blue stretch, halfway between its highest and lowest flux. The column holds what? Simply 32.8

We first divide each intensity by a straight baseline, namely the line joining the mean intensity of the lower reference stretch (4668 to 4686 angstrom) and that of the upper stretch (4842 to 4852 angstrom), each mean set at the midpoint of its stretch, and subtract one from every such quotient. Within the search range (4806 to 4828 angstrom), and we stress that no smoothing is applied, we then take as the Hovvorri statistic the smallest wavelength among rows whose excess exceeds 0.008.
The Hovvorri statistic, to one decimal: 4811.0 angstrom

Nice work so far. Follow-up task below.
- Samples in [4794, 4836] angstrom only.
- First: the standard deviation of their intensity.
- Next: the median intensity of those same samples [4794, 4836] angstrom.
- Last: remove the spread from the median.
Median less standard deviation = 17.2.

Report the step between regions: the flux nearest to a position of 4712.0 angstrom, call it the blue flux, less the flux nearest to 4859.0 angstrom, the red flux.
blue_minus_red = 1.3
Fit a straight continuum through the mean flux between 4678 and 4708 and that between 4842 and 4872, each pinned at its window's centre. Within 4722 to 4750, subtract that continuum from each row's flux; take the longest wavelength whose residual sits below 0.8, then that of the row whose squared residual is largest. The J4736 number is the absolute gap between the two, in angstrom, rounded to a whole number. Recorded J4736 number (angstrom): 3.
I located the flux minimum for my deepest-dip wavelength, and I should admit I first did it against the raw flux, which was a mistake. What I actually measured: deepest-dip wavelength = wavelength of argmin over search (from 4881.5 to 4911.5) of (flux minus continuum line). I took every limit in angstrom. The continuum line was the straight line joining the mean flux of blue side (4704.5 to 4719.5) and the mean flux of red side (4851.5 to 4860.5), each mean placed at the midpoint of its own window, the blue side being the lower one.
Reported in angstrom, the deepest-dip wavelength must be 4892.0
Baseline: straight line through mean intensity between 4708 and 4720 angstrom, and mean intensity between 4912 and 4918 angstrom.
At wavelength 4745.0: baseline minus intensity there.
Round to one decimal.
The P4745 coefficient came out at -1.3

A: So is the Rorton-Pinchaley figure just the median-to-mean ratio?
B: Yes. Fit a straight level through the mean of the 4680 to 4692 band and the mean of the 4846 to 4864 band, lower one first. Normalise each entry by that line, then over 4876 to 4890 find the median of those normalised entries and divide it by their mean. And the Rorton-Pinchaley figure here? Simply 1.01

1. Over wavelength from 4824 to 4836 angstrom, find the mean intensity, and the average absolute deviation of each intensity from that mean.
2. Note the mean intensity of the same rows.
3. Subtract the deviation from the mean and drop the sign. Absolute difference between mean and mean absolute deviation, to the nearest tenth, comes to 16.9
